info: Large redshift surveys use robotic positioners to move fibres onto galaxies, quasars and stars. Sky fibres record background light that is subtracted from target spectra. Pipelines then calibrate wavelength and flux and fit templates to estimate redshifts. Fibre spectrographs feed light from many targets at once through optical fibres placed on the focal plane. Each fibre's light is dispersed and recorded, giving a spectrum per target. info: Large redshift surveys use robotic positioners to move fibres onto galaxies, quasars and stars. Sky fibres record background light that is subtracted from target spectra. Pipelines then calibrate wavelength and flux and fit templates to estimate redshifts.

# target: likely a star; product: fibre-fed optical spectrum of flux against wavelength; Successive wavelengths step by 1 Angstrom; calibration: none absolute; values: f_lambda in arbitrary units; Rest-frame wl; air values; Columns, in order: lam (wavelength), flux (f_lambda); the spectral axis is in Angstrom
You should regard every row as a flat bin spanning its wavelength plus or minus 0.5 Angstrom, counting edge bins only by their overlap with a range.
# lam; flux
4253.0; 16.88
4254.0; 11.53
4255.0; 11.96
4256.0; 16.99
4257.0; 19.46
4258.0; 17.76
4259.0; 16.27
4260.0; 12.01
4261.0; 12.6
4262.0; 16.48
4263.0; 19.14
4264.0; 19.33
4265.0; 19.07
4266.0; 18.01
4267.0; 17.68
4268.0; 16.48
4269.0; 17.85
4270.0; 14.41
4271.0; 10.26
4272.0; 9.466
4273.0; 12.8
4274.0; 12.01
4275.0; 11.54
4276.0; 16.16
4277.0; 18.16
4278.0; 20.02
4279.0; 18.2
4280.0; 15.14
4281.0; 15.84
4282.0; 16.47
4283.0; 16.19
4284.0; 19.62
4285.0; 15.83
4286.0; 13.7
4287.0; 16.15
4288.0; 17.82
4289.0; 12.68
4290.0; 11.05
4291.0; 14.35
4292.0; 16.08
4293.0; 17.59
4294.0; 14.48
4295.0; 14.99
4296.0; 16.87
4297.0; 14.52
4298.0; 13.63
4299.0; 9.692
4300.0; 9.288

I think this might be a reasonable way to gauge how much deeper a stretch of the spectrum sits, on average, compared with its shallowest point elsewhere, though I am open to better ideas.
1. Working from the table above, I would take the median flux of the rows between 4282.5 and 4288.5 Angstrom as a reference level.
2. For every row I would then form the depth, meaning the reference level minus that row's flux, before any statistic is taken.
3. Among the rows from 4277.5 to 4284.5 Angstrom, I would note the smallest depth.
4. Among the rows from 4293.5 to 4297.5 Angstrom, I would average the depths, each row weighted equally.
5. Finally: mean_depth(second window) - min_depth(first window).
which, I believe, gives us 5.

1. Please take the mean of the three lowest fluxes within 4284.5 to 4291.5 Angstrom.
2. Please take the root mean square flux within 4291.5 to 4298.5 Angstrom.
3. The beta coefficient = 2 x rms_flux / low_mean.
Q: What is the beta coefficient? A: 2.5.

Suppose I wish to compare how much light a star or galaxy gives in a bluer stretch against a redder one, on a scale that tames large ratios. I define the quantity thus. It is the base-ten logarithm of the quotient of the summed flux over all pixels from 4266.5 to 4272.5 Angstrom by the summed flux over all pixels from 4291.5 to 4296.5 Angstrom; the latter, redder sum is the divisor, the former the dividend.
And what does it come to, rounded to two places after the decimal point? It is 0.03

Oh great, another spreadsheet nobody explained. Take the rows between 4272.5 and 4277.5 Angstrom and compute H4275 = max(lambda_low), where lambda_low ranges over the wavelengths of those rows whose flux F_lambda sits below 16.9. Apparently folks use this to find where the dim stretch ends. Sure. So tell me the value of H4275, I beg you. 4276.0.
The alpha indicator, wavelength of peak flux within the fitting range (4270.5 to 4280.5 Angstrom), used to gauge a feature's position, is 4278.0 Angstrom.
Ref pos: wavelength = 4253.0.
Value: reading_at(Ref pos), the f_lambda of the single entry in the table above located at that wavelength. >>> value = 16.88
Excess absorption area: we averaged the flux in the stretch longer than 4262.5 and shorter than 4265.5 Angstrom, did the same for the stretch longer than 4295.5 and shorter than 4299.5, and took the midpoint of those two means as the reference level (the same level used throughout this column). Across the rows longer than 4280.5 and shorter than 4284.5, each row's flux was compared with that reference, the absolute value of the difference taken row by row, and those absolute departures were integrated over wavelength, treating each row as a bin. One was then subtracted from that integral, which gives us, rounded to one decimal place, 3.1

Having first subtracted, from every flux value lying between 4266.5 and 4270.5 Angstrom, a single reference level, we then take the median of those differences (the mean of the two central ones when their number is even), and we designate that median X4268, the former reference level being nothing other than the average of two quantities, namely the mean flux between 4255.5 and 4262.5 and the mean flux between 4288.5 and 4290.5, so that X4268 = 3.2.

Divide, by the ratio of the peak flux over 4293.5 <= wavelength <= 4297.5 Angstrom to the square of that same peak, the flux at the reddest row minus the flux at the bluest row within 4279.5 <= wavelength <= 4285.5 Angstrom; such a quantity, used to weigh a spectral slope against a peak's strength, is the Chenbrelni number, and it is 12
